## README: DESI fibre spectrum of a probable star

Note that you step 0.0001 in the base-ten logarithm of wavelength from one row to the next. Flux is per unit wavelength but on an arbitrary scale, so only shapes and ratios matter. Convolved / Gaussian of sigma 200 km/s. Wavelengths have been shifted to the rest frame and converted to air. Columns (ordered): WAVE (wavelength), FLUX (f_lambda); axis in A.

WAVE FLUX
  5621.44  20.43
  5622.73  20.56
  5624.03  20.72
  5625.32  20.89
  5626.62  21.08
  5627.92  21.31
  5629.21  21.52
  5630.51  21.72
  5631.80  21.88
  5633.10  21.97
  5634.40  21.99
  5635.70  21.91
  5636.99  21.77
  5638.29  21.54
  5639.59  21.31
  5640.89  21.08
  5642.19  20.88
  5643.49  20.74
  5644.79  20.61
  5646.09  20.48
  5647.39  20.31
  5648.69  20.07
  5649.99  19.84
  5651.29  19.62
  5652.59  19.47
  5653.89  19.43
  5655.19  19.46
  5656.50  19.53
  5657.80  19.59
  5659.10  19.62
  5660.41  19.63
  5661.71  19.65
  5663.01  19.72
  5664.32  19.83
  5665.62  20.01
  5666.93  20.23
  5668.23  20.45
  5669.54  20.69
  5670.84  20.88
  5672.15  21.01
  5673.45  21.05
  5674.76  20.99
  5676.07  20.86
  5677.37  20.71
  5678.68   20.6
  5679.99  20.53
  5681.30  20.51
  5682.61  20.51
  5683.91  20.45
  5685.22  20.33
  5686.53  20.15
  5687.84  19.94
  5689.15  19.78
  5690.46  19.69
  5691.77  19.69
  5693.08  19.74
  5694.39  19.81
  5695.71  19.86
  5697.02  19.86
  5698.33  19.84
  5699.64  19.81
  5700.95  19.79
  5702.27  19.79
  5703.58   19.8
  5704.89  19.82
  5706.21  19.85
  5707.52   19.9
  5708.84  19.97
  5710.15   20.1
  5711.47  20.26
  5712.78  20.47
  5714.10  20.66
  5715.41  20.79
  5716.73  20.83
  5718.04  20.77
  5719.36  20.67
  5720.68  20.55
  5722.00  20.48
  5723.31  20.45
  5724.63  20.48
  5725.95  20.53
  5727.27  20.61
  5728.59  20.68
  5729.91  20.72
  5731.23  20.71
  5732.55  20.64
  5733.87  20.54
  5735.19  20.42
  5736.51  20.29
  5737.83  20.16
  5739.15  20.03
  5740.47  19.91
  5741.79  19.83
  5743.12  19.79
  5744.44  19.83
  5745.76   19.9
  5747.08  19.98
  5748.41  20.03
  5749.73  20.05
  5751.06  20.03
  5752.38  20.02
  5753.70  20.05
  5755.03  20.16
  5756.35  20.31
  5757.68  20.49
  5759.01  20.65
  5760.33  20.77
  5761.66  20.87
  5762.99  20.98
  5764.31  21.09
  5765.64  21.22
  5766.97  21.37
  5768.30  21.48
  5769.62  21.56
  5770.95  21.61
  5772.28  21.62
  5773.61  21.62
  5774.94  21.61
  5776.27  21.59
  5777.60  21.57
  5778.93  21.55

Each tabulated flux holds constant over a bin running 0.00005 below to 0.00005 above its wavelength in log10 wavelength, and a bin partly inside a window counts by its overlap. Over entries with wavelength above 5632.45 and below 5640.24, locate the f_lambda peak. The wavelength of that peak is 5634.40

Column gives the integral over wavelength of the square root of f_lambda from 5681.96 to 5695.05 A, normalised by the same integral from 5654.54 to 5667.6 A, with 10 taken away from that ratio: -8.99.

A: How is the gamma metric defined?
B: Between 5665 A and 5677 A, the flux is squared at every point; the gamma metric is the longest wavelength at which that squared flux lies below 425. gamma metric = 5668.23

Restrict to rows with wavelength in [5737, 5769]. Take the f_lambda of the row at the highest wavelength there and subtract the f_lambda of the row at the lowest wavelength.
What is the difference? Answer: 1.3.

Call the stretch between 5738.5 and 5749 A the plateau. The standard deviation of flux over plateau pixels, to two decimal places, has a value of 0.09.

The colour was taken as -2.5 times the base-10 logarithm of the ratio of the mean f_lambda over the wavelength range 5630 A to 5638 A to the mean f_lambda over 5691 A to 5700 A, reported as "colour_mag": -0.11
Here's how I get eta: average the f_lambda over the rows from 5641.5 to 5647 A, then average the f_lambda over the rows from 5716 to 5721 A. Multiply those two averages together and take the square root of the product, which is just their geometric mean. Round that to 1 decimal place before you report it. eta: 20.7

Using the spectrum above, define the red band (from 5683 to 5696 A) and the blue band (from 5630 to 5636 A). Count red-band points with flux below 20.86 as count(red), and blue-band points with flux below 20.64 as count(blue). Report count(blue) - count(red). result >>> -10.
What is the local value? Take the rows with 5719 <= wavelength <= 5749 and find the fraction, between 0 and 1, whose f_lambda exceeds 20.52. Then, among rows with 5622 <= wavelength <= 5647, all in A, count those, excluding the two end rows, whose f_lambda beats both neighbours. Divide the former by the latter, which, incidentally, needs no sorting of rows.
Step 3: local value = 0.39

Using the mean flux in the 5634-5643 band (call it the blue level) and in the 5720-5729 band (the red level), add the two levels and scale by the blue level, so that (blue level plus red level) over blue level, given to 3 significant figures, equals 1.96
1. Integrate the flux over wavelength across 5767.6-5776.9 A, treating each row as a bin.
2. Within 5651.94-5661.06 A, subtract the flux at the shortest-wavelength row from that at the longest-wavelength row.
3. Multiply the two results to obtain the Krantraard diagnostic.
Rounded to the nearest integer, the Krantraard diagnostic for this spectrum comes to 32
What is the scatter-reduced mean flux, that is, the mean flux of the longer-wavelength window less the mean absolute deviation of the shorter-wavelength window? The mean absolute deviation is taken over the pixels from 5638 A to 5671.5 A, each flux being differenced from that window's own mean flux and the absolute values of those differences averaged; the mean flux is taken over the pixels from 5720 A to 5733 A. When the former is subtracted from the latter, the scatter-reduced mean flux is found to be 20.0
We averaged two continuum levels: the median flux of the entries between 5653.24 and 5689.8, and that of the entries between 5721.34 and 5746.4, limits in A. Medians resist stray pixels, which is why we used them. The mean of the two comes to 20.4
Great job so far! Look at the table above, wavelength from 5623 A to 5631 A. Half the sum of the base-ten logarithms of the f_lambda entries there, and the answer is 3.98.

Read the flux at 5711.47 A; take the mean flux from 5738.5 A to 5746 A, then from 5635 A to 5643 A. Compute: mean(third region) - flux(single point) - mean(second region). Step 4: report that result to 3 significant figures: -18.7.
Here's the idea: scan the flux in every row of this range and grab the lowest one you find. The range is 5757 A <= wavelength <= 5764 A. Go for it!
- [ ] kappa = 20.49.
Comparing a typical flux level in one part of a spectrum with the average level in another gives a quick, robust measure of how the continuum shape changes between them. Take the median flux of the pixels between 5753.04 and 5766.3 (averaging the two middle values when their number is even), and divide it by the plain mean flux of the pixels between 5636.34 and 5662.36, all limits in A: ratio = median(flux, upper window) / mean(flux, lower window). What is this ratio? 1.02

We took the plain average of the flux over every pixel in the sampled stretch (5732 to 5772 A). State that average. 20.5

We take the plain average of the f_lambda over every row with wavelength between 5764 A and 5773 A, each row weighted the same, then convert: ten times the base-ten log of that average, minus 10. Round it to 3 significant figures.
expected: 3.31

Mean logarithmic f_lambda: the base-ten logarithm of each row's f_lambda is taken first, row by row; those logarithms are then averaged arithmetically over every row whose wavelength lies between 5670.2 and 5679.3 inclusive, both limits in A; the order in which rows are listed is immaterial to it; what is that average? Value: 1.32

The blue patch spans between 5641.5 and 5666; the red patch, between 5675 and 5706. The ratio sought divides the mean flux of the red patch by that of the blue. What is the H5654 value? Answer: 1.008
